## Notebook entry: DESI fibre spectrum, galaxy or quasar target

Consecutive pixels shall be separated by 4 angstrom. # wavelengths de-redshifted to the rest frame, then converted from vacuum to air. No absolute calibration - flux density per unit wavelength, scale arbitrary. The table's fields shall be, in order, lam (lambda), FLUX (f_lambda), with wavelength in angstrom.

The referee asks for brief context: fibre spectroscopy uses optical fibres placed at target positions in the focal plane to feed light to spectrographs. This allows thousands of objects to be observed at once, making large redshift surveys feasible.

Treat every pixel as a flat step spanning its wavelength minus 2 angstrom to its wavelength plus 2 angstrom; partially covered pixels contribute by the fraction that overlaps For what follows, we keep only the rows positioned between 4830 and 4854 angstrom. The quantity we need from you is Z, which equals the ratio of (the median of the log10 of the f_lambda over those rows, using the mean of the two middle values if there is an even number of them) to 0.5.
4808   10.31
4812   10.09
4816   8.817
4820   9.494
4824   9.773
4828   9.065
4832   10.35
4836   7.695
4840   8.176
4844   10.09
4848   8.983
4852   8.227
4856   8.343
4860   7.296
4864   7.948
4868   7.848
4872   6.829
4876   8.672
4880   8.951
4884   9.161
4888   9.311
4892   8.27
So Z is 1.869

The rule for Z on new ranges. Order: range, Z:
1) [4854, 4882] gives 1.801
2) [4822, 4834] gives 1.980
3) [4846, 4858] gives 1.843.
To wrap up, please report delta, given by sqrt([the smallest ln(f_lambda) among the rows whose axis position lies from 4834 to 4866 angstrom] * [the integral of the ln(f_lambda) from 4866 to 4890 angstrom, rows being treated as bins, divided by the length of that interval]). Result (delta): 2.06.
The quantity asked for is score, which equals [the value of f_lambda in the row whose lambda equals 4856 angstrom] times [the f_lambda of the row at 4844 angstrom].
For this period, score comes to 84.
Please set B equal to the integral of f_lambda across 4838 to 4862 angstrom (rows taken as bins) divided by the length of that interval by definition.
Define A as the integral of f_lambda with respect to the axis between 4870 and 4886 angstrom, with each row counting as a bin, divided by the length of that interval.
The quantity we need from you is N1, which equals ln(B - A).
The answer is -2.2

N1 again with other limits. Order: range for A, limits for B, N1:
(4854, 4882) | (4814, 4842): 0.1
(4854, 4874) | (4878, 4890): 0.4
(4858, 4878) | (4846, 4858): -0.2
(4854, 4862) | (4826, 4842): 0.0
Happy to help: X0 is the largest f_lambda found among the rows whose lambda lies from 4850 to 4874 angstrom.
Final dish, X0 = 8.343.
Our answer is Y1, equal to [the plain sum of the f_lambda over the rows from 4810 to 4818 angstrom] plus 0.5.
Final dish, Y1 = 19.4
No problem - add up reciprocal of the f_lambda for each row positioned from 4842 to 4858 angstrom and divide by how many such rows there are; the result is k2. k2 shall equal 0.113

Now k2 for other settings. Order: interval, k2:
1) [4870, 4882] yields 0.124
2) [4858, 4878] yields 0.130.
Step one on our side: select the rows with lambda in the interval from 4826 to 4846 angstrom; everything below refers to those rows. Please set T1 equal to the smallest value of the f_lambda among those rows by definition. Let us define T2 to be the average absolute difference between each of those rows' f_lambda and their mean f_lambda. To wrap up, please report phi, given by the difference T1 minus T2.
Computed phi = 6.8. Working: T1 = 7.695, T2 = 0.92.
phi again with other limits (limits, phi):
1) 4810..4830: 8.4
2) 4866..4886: 6.1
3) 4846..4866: 6.9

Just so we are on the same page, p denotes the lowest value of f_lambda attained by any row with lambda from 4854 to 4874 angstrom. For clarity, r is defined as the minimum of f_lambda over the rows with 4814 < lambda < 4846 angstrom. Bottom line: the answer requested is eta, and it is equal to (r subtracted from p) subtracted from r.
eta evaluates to 8.6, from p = 6.829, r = 7.695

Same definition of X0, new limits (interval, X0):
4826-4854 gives 10.35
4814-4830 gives 9.773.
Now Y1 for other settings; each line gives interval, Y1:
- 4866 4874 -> 15.2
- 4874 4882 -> 18.1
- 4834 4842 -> 16.4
